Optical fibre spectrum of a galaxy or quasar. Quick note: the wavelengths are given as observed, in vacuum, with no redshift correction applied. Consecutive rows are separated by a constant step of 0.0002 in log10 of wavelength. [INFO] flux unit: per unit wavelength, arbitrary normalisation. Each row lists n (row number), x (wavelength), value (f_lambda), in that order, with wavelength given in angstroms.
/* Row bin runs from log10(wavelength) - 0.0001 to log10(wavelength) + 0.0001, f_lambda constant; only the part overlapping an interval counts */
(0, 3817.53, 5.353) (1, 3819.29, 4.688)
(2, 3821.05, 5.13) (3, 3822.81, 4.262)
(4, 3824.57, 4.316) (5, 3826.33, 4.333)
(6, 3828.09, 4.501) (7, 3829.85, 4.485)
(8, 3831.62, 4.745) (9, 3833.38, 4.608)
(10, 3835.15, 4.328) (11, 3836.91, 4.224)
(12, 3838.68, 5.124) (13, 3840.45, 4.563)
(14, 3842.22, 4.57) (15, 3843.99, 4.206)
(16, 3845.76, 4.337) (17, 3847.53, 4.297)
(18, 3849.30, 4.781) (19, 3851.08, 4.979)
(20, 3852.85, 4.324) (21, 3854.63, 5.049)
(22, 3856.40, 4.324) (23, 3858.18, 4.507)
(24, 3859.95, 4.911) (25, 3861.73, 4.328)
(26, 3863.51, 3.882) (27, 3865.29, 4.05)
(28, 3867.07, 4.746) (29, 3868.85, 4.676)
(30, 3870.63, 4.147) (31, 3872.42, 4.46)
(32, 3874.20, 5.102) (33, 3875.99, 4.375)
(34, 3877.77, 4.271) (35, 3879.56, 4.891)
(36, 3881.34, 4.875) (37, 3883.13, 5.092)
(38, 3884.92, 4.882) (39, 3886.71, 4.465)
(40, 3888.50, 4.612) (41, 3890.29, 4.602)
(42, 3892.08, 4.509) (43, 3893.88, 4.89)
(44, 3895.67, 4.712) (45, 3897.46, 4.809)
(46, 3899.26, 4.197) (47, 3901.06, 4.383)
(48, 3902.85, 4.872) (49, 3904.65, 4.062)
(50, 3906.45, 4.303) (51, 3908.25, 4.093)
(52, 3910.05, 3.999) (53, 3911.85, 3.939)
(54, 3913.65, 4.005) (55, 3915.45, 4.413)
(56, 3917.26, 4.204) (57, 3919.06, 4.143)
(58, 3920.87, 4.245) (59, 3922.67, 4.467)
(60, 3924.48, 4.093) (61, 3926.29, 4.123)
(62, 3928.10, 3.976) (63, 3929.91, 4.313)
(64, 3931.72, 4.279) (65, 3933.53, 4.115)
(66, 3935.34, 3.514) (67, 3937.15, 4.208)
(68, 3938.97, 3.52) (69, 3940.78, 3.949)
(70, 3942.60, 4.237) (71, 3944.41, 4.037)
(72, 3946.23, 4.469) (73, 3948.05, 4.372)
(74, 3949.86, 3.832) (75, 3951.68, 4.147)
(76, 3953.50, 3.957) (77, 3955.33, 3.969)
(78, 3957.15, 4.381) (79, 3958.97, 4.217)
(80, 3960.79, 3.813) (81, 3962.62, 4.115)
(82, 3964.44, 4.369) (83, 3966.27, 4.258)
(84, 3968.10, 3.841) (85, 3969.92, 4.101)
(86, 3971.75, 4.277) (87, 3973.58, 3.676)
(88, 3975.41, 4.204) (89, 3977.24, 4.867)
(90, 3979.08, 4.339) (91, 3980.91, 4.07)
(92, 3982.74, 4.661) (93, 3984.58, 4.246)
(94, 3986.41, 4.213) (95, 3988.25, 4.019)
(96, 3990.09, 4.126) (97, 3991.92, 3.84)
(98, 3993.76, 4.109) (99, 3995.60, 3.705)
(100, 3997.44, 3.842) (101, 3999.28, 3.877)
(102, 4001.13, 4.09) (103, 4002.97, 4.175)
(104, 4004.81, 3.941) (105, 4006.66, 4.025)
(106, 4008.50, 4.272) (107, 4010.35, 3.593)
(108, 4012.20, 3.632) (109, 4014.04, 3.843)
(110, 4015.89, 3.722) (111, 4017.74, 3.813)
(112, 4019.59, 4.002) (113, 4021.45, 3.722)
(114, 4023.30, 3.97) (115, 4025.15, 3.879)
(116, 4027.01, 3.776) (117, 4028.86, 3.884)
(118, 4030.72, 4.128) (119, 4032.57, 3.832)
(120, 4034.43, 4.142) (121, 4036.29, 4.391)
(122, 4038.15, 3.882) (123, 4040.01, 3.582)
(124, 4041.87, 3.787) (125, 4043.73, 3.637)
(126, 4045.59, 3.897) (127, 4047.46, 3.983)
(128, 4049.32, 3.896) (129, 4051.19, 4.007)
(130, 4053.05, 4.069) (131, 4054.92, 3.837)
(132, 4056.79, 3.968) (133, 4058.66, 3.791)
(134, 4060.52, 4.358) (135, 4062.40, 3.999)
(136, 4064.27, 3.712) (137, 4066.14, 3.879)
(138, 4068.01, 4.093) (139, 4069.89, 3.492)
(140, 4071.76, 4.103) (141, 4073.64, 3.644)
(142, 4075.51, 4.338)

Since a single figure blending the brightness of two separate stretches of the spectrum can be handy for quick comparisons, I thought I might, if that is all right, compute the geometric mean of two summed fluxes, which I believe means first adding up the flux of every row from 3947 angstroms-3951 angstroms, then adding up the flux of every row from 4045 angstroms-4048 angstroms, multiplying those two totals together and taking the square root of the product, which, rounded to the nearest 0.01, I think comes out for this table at 8.04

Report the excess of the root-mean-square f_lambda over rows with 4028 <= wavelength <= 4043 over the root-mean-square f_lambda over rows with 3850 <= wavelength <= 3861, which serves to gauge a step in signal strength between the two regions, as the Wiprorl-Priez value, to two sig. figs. -0.73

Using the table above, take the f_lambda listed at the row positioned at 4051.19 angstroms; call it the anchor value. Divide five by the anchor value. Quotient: 1.25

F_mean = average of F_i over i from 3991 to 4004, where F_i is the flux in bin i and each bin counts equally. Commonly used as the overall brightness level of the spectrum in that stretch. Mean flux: 3.95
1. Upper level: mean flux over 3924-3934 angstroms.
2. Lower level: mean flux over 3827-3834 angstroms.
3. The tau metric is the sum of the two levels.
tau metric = 8.73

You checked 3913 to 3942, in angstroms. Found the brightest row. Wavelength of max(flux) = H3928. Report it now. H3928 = 3922.67 angstroms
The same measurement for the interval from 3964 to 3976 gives 3964.44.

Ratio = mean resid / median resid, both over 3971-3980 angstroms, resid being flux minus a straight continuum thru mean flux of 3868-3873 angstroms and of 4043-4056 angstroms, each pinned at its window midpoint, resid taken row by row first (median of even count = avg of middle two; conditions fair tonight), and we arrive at 1.04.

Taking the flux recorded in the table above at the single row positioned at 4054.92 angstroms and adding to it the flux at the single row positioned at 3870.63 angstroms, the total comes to 8.0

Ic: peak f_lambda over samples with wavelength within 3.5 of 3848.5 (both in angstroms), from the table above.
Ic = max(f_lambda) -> 4.979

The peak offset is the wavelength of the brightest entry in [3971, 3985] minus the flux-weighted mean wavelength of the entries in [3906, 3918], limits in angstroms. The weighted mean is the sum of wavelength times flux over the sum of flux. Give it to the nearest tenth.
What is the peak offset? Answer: 65.4 angstroms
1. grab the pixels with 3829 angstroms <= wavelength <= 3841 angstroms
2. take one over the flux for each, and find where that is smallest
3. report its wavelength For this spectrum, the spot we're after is 3838.68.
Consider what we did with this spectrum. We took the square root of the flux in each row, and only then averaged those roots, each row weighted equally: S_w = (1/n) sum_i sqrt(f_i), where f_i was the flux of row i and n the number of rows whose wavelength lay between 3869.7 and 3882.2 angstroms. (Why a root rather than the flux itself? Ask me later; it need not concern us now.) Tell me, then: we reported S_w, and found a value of 2.14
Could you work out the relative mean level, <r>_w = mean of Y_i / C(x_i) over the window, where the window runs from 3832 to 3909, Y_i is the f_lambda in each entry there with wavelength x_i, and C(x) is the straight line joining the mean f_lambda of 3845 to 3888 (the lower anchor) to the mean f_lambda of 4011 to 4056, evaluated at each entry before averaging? 1.00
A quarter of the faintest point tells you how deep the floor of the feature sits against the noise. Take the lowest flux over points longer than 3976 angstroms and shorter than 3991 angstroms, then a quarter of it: 1.00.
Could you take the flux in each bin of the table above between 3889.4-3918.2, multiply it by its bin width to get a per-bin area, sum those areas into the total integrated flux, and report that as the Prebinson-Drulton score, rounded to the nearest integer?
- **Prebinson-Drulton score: 126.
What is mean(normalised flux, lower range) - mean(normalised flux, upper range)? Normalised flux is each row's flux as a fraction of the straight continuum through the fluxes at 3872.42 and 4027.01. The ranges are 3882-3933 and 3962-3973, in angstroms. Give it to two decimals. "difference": -0.01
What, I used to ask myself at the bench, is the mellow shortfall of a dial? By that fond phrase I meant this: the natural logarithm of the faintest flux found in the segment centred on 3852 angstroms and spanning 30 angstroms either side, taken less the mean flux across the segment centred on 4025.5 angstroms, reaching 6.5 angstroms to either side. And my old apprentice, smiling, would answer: -2.55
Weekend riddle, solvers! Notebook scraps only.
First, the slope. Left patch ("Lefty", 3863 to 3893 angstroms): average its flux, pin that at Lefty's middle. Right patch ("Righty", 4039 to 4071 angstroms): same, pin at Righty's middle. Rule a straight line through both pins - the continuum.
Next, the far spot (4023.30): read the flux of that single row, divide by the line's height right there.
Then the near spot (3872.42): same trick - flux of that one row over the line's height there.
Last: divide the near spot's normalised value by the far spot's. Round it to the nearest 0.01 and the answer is 0.98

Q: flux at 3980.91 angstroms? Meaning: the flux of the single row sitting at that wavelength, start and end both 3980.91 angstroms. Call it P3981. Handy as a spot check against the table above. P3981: 4.07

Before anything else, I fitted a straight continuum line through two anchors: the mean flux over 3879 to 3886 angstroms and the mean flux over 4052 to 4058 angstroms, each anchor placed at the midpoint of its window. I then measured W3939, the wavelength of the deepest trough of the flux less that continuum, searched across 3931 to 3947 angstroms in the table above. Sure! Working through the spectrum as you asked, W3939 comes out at 3935.34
